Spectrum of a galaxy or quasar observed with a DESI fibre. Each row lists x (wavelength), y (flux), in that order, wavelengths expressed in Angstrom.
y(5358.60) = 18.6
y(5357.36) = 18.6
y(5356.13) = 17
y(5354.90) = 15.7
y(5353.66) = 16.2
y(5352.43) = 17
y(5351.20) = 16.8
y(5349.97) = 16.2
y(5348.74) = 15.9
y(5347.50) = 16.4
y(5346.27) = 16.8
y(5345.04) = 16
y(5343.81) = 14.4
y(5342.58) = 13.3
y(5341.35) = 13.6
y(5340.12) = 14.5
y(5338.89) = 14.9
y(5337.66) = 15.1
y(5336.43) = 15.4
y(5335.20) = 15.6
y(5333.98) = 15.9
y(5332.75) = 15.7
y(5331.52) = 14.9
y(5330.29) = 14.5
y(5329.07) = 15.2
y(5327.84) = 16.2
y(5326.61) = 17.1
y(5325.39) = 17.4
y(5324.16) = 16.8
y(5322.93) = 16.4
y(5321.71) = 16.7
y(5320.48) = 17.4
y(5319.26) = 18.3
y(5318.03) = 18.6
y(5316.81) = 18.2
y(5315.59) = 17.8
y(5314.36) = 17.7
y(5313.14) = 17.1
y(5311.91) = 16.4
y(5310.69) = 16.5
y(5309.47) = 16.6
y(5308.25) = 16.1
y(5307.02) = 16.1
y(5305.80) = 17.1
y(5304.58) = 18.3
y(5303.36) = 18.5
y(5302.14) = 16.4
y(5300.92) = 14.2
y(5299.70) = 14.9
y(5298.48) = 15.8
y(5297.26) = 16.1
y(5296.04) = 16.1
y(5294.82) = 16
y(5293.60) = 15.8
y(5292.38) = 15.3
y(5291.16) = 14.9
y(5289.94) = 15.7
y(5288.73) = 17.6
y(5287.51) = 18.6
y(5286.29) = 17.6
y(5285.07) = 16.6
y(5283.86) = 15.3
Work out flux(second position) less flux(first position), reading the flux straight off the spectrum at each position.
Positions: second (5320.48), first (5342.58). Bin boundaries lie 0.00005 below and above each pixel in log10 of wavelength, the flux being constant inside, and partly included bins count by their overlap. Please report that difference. 4.1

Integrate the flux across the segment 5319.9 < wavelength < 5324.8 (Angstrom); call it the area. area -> 82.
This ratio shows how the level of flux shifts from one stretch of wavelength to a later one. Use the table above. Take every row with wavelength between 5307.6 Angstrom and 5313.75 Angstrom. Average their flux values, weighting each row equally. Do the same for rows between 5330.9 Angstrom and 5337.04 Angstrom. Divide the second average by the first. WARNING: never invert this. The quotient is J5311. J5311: 0.94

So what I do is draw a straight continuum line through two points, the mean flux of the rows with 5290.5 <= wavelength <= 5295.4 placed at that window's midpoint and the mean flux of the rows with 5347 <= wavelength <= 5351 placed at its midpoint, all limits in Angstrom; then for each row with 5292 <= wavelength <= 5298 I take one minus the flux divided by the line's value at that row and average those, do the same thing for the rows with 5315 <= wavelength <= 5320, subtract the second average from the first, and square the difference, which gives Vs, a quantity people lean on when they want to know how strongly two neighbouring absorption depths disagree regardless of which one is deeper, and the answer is 0.017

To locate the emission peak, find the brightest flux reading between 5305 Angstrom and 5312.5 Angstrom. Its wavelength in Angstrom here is 5305.80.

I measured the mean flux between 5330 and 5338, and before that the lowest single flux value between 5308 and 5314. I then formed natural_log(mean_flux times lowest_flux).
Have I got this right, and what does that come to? 5.51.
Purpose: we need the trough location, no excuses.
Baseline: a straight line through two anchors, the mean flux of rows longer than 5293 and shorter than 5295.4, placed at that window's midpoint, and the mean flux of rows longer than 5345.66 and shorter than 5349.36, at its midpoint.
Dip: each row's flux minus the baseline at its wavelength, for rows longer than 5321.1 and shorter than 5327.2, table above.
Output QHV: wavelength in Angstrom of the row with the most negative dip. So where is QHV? 5322.93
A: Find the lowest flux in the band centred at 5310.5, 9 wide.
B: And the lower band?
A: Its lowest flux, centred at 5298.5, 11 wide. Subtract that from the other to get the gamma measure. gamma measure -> 1.9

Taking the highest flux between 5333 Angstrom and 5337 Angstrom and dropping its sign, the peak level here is 15.9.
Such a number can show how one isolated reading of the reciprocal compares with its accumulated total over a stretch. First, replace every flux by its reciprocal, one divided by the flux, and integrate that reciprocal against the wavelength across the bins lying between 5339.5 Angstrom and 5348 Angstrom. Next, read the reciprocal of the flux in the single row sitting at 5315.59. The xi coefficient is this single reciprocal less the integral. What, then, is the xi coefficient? -0.52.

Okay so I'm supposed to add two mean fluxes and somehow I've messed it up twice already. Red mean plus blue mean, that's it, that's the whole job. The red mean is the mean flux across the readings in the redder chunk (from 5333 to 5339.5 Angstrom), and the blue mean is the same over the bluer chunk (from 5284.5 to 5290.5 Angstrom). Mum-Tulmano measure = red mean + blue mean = 32.6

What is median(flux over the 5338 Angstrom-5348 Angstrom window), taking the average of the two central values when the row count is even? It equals 14.7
